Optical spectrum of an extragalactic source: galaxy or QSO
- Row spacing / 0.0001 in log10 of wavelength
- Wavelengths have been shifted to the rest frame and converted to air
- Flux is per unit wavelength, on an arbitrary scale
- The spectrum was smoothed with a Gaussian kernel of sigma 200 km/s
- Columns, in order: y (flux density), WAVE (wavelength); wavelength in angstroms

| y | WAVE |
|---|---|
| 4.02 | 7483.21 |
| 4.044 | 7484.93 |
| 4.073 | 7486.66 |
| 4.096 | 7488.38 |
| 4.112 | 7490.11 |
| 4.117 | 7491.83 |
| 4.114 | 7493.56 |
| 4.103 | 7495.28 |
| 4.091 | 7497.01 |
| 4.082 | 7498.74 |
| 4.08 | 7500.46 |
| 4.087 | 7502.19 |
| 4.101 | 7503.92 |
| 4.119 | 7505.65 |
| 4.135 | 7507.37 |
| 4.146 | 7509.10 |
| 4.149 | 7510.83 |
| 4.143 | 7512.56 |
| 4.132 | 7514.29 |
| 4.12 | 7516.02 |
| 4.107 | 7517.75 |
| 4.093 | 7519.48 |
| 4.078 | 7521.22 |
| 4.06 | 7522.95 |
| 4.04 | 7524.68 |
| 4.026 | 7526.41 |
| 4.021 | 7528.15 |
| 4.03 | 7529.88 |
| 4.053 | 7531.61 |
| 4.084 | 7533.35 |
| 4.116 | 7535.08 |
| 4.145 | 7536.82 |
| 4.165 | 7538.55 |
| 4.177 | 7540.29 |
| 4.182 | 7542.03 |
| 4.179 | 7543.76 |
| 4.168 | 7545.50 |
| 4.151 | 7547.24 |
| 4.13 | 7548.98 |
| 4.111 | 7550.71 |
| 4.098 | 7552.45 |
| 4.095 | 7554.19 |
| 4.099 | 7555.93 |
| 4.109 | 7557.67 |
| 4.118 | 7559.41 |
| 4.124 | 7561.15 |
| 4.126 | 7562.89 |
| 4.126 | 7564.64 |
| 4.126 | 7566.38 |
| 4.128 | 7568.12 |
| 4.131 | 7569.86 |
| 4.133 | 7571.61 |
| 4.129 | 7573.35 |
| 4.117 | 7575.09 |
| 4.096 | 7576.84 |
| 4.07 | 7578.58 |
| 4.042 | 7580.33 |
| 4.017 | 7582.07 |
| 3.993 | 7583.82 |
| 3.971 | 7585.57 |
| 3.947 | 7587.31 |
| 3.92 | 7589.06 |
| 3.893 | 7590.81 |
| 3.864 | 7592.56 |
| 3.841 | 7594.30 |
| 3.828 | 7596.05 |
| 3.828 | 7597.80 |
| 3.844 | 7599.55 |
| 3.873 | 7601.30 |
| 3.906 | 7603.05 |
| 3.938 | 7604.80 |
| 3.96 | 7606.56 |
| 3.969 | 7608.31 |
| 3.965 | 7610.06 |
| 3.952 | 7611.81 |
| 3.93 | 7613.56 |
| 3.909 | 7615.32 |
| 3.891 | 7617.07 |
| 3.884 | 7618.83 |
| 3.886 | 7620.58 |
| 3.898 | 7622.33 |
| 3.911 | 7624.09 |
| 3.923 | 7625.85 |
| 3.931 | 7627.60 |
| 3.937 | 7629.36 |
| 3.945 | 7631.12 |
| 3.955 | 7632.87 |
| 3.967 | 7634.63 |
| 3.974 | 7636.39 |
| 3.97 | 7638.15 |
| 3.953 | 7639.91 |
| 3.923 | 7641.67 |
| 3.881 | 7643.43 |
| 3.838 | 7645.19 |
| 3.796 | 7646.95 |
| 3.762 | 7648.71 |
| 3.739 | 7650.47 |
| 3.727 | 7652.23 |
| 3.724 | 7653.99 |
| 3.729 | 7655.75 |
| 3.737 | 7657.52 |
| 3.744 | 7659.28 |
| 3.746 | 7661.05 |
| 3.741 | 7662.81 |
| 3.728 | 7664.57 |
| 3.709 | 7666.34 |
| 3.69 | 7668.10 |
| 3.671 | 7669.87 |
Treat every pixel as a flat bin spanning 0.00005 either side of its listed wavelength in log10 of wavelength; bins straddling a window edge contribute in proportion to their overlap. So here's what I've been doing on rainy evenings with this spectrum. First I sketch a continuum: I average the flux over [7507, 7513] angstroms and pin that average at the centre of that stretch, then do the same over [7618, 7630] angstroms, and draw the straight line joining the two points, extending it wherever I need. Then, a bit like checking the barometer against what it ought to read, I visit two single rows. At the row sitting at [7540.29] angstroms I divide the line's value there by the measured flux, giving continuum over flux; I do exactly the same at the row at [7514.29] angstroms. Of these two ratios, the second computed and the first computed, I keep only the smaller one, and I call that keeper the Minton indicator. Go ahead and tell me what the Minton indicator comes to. 0.98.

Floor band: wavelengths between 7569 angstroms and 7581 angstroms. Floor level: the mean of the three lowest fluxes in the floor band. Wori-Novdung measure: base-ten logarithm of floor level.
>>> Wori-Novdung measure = 0.610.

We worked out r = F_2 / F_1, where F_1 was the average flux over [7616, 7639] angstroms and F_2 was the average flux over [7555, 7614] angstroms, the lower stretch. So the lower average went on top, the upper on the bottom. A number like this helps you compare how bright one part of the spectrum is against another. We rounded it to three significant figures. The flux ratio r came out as 1.02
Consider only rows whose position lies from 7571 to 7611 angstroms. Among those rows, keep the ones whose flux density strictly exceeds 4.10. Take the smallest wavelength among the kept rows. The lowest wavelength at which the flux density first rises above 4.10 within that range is 7571.61 angstroms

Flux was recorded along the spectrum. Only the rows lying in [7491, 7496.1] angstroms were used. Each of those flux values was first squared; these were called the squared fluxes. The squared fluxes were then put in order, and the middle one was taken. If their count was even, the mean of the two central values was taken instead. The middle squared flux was 16.9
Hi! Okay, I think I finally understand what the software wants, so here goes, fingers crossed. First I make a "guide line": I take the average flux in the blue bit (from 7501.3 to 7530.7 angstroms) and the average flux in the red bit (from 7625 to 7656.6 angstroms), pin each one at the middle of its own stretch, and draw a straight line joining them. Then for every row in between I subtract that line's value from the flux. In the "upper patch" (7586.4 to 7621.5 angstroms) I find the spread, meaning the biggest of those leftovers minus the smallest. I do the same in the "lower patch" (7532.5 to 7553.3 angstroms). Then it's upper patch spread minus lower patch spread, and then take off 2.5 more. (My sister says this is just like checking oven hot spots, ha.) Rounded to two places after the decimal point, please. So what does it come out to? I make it -2.45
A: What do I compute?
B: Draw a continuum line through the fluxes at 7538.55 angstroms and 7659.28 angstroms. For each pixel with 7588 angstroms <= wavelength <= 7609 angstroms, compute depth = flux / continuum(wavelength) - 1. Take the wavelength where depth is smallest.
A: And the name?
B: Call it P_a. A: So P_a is 7596.05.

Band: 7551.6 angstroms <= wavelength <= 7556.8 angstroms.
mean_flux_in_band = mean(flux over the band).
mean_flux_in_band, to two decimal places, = 4.10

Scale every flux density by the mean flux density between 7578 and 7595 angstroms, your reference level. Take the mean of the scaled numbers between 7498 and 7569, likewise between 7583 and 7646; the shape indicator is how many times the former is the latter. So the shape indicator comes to 1.05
